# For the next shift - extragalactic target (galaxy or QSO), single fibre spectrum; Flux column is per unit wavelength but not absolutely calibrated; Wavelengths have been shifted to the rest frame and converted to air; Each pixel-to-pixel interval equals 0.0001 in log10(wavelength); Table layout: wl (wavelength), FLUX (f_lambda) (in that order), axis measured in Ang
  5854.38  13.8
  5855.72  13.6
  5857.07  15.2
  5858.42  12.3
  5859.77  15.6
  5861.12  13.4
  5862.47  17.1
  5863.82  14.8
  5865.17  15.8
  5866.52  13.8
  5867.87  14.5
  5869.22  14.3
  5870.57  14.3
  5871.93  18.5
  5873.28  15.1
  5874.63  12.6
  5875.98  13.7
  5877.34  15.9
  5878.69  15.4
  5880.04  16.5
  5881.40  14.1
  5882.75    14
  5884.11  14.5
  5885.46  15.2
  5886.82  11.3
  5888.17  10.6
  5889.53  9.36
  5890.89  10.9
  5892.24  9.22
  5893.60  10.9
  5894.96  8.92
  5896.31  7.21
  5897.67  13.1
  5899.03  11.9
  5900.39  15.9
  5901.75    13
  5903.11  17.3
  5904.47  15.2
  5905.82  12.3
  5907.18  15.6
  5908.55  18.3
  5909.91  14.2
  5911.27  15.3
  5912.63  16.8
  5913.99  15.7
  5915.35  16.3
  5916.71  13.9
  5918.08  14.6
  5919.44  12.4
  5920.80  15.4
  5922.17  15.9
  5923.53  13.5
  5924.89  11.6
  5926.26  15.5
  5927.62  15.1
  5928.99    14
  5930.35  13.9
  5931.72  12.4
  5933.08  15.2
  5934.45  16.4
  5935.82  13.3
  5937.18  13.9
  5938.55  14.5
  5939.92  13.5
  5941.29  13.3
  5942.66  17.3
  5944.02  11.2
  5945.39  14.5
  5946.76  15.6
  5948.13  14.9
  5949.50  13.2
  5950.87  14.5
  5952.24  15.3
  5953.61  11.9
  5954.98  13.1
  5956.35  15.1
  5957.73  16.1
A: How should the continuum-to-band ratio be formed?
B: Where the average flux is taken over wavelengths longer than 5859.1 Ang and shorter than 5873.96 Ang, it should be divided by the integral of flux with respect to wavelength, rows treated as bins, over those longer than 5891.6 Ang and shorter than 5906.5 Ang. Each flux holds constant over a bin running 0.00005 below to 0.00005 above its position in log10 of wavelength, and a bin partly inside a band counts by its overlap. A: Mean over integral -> 0.083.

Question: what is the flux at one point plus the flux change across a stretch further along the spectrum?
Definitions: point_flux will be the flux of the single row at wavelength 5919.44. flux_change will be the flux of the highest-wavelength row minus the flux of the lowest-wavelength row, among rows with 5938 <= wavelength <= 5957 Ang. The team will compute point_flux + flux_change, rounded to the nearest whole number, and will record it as 13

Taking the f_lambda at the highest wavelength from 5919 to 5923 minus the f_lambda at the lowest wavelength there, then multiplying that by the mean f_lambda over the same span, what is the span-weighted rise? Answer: 51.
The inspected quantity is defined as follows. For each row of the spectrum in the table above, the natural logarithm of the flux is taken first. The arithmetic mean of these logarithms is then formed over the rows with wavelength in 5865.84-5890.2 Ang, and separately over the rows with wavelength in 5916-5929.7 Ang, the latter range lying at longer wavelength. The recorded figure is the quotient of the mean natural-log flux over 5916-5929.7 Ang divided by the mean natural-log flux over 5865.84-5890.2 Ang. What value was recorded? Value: 1.01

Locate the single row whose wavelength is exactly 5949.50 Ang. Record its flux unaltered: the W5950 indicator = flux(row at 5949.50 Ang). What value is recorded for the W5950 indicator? 13.2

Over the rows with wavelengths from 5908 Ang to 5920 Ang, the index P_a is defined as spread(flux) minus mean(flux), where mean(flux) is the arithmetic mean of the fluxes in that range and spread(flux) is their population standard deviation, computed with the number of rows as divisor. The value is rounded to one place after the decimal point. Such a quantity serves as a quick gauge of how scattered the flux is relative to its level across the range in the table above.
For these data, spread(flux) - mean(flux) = -13.6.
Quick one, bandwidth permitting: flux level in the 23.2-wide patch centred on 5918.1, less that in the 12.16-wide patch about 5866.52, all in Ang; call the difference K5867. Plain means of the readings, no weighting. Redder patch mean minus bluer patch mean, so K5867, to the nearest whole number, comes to 0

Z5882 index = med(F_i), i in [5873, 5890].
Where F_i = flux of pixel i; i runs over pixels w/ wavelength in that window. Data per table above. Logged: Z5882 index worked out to 14.10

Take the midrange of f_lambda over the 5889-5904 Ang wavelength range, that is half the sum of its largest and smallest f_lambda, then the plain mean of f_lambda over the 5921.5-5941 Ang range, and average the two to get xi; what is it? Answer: 13.2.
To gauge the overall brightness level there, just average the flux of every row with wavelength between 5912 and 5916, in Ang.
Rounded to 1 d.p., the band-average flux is 16.3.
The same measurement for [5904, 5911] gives 15.1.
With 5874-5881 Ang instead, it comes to 14.8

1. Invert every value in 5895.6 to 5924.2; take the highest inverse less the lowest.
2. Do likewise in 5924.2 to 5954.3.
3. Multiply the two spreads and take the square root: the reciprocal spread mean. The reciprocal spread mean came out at 0.051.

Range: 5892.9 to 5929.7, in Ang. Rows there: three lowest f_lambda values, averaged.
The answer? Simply 9.0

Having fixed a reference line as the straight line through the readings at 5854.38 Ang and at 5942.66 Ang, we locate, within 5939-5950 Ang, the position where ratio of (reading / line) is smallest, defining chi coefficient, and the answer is 5944.02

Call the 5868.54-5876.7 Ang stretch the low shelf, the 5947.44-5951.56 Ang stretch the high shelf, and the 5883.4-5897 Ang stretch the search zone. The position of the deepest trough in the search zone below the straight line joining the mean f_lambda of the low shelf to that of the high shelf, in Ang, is 5896.31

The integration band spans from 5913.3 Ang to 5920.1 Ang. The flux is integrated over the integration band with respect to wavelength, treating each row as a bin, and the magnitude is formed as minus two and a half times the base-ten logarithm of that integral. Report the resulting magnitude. -4.99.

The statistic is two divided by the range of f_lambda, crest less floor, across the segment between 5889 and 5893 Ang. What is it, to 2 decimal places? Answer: 1.19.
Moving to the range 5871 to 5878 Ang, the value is 0.34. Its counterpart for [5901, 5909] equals 0.33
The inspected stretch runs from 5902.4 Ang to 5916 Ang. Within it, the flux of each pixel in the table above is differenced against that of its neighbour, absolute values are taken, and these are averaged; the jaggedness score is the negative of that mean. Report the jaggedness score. -2.16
